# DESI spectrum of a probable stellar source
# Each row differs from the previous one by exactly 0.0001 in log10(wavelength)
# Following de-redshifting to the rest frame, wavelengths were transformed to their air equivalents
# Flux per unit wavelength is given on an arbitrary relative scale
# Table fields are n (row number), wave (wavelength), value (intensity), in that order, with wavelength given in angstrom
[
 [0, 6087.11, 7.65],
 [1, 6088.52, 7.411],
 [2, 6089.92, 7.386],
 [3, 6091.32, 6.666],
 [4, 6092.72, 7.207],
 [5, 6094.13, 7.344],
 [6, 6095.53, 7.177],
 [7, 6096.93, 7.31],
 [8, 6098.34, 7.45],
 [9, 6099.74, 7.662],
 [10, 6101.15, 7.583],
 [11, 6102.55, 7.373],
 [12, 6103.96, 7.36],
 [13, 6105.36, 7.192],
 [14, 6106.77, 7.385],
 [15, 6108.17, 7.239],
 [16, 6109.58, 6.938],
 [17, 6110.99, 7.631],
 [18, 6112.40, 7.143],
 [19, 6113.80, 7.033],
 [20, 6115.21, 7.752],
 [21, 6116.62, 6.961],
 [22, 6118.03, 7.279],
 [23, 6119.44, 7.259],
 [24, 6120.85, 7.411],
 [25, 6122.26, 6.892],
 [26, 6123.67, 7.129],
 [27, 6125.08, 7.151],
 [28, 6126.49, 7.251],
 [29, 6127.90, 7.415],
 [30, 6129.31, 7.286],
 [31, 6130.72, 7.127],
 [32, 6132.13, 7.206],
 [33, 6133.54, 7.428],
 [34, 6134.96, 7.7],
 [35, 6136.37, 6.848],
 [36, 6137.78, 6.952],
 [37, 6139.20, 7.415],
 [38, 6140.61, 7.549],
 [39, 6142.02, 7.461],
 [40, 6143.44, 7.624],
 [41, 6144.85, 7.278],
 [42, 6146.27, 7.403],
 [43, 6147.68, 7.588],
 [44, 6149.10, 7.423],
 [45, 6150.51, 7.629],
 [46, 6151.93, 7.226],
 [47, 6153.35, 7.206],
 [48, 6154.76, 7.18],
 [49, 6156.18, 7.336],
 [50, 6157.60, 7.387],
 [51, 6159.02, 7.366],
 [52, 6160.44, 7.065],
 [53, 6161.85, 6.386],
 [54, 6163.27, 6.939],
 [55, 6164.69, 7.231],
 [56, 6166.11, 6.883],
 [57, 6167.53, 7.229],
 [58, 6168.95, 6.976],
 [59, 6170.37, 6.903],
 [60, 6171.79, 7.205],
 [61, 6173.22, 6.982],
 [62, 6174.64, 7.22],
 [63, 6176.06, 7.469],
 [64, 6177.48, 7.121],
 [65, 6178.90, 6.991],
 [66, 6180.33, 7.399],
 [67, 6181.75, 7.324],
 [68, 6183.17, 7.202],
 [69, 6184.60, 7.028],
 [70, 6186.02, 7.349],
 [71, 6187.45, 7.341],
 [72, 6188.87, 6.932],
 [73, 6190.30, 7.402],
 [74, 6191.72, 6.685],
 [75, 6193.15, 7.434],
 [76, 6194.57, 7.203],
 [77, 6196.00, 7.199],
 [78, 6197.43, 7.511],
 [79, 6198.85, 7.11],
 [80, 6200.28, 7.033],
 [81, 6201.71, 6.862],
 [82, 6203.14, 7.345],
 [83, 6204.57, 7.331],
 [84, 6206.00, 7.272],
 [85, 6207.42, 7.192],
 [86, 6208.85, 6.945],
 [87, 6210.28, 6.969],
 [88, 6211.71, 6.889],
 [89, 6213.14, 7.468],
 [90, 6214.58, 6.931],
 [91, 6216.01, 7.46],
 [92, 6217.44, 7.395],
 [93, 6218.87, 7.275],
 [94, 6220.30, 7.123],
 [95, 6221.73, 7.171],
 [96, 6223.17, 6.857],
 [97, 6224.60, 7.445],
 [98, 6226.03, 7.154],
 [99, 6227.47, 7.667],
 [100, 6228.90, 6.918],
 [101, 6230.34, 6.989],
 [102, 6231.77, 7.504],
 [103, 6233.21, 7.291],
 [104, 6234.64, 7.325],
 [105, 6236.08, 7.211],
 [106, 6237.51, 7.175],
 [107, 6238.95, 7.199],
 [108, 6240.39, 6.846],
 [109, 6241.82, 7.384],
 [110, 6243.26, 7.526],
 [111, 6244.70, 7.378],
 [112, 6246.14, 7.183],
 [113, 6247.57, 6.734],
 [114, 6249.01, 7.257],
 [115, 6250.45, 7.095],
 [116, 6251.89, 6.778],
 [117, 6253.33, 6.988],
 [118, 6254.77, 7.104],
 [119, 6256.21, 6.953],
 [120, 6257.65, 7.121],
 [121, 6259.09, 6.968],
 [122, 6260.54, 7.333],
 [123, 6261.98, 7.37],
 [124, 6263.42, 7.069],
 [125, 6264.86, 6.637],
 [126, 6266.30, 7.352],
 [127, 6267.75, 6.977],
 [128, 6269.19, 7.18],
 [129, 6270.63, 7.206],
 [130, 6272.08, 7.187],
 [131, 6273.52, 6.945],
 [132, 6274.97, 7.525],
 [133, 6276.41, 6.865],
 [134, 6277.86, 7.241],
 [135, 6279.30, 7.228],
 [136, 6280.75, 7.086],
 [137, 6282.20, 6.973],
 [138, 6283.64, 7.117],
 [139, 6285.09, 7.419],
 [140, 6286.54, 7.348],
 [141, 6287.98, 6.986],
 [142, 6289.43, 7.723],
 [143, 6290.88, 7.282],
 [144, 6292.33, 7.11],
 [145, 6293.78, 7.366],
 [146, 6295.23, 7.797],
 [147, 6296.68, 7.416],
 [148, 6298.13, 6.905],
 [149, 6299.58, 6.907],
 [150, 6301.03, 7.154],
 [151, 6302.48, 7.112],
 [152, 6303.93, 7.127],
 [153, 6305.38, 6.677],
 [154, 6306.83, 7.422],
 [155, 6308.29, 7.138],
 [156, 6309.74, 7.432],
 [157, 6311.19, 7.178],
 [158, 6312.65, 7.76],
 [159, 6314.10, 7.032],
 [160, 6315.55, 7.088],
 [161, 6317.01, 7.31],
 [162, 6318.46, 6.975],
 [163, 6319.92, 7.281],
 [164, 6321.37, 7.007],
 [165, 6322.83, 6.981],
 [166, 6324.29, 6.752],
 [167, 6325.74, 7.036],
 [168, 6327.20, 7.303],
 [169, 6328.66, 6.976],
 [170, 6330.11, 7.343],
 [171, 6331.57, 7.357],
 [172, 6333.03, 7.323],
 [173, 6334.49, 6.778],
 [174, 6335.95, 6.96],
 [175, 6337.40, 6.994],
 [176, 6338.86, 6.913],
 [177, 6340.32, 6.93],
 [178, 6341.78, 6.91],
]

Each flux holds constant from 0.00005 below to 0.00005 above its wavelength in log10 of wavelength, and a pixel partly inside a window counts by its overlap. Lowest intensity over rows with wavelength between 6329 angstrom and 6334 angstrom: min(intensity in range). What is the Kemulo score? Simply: 7.323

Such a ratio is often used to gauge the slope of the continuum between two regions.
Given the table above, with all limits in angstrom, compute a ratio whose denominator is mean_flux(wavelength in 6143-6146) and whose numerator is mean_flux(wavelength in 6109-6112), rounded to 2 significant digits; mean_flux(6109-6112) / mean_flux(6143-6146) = 0.98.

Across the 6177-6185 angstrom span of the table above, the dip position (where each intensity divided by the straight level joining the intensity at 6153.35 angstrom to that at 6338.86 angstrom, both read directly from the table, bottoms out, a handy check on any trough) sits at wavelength 6178.90 angstrom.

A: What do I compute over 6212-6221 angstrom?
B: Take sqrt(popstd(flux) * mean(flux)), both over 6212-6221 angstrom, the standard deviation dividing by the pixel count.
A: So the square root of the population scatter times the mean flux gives 1.2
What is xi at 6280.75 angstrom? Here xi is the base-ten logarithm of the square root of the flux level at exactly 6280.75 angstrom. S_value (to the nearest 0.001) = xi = 0.425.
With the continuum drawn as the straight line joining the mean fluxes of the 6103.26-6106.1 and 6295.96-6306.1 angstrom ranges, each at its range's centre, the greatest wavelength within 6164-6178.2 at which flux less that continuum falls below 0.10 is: 6177.48 angstrom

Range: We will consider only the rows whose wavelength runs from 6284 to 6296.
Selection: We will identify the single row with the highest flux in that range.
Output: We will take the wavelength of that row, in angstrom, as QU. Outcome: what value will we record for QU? 6295.23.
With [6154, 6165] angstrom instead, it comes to 6157.60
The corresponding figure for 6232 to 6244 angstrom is 6243.26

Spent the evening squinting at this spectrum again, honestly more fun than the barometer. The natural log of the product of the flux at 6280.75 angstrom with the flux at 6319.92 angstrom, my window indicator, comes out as 3.94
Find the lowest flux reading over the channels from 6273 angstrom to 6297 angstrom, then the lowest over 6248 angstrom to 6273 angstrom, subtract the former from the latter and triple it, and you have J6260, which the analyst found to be -0.7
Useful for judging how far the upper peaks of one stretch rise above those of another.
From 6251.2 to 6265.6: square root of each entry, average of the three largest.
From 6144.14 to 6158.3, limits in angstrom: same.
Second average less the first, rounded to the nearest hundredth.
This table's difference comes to 0.05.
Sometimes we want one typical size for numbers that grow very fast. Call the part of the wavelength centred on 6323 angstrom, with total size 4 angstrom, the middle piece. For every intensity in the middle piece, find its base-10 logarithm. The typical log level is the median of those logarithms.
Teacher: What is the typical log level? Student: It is 0.844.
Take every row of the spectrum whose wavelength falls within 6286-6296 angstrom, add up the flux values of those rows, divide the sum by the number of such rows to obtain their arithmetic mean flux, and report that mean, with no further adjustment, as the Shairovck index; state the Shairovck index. 7.37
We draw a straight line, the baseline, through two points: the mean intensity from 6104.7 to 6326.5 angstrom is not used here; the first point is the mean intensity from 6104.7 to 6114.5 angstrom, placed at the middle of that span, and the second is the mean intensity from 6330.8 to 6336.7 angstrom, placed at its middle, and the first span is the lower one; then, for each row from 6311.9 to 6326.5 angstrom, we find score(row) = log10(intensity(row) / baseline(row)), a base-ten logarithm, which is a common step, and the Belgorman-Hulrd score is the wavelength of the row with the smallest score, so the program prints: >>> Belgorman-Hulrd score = 6324.29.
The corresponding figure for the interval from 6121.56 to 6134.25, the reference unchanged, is 6122.26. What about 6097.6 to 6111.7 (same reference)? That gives 6109.58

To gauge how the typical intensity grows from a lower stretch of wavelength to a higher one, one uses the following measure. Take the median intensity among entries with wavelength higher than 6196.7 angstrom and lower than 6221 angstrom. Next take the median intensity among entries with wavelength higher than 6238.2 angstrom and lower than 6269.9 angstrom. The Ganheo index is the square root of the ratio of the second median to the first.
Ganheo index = 0.99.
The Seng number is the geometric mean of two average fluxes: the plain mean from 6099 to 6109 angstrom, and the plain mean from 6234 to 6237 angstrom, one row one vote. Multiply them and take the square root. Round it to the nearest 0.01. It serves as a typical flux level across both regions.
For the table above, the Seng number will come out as 7.33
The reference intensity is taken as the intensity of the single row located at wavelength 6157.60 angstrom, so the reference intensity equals 7.387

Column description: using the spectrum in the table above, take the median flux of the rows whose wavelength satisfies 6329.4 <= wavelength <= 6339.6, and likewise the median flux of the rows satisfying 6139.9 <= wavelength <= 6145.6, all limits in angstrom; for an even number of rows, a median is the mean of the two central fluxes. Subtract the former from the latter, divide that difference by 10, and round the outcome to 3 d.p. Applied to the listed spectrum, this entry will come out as 0.051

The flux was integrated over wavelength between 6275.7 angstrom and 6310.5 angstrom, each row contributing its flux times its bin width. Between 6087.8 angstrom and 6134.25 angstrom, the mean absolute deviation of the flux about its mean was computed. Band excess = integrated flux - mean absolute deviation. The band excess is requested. 250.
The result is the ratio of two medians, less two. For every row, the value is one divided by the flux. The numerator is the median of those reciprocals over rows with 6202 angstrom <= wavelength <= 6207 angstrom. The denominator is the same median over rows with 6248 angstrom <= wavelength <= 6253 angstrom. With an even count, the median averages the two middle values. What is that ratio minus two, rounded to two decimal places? -1.03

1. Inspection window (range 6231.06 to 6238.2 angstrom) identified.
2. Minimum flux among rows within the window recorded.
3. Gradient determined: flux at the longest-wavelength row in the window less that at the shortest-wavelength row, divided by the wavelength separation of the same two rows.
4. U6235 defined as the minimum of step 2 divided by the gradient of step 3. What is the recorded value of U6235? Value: -125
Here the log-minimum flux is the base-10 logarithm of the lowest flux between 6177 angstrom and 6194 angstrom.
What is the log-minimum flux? 0.825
